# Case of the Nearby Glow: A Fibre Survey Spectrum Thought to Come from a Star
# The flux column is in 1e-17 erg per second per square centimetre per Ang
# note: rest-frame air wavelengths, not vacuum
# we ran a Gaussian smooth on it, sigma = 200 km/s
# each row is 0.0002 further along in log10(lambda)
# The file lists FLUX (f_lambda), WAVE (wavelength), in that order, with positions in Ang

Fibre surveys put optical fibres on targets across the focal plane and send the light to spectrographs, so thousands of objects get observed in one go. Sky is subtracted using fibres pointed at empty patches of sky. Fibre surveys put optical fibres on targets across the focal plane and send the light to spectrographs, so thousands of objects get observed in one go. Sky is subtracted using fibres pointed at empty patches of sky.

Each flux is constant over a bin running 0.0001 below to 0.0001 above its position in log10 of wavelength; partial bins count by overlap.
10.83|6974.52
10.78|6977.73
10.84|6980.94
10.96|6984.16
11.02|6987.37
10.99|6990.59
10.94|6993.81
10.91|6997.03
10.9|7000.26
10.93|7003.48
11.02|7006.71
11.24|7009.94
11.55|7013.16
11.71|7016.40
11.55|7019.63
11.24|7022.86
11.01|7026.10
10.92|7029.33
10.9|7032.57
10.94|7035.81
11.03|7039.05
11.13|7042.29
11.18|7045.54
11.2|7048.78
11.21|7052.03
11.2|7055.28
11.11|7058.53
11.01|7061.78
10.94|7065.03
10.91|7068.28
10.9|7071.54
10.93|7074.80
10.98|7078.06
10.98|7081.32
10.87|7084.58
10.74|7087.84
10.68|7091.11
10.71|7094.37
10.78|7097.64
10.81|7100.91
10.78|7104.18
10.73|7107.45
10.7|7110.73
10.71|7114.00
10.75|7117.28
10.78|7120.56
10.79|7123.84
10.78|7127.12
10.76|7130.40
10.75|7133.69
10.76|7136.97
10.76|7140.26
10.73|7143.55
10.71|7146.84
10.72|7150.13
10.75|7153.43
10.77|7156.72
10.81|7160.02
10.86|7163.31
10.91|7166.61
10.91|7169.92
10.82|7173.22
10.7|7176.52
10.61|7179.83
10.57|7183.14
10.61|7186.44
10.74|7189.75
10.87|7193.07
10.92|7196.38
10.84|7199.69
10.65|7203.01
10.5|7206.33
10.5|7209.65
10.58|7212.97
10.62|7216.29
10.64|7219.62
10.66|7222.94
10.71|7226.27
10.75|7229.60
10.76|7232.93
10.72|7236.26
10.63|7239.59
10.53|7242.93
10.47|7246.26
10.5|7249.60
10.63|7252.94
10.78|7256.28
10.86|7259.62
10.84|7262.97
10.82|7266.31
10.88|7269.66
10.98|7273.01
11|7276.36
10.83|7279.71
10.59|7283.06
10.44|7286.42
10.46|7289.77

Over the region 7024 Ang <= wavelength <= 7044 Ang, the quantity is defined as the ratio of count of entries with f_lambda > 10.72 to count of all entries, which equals 1.0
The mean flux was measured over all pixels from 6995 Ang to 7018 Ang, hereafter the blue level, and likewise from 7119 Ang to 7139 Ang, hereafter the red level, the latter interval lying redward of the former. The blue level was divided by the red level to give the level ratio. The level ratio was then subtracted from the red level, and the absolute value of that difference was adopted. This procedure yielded 9.7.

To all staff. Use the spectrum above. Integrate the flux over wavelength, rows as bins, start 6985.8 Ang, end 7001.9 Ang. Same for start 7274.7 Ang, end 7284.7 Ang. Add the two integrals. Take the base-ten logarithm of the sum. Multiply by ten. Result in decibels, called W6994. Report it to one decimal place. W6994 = 24.5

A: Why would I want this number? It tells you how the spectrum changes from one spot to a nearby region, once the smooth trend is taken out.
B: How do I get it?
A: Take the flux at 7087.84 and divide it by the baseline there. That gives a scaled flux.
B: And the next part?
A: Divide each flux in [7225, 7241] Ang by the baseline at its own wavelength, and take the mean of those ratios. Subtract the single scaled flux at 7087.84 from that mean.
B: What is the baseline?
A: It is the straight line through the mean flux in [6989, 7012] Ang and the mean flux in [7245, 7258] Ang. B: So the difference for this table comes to 0.02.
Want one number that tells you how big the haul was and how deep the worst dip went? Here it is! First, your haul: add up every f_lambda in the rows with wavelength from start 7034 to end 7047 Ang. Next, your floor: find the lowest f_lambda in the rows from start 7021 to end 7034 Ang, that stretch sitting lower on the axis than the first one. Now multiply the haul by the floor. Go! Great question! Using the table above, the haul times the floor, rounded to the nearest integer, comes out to 483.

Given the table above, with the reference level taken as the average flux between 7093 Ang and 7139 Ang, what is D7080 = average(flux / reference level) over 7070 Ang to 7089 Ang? 1.01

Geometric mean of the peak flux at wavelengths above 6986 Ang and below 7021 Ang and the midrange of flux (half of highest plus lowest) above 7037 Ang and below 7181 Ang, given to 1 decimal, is 11.3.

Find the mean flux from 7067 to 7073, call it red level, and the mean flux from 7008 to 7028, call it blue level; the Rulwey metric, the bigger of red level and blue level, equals 11.4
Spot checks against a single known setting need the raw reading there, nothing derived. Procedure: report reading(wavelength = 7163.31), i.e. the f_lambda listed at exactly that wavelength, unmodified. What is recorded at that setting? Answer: 10.86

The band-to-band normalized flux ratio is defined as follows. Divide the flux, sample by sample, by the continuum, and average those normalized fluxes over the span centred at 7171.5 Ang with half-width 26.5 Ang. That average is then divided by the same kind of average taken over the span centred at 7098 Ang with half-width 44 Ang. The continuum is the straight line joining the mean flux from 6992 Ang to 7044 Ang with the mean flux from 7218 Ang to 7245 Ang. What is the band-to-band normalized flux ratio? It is 1.008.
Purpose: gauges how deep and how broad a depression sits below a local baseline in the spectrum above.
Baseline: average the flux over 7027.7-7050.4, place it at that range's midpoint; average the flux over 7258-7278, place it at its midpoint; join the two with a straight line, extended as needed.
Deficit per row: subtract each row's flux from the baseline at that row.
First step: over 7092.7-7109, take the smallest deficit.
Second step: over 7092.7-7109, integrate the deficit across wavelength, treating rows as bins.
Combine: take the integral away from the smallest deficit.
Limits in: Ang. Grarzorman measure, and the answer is -3.8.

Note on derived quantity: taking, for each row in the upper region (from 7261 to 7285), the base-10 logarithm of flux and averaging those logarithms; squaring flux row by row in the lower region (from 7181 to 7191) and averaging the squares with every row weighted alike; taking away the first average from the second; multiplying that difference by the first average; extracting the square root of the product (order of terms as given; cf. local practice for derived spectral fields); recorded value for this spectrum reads 10.8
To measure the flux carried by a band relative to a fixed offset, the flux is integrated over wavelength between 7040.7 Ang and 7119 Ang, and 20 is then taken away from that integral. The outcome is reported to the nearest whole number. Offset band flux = 834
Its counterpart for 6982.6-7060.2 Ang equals 843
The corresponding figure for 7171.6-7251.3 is 830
